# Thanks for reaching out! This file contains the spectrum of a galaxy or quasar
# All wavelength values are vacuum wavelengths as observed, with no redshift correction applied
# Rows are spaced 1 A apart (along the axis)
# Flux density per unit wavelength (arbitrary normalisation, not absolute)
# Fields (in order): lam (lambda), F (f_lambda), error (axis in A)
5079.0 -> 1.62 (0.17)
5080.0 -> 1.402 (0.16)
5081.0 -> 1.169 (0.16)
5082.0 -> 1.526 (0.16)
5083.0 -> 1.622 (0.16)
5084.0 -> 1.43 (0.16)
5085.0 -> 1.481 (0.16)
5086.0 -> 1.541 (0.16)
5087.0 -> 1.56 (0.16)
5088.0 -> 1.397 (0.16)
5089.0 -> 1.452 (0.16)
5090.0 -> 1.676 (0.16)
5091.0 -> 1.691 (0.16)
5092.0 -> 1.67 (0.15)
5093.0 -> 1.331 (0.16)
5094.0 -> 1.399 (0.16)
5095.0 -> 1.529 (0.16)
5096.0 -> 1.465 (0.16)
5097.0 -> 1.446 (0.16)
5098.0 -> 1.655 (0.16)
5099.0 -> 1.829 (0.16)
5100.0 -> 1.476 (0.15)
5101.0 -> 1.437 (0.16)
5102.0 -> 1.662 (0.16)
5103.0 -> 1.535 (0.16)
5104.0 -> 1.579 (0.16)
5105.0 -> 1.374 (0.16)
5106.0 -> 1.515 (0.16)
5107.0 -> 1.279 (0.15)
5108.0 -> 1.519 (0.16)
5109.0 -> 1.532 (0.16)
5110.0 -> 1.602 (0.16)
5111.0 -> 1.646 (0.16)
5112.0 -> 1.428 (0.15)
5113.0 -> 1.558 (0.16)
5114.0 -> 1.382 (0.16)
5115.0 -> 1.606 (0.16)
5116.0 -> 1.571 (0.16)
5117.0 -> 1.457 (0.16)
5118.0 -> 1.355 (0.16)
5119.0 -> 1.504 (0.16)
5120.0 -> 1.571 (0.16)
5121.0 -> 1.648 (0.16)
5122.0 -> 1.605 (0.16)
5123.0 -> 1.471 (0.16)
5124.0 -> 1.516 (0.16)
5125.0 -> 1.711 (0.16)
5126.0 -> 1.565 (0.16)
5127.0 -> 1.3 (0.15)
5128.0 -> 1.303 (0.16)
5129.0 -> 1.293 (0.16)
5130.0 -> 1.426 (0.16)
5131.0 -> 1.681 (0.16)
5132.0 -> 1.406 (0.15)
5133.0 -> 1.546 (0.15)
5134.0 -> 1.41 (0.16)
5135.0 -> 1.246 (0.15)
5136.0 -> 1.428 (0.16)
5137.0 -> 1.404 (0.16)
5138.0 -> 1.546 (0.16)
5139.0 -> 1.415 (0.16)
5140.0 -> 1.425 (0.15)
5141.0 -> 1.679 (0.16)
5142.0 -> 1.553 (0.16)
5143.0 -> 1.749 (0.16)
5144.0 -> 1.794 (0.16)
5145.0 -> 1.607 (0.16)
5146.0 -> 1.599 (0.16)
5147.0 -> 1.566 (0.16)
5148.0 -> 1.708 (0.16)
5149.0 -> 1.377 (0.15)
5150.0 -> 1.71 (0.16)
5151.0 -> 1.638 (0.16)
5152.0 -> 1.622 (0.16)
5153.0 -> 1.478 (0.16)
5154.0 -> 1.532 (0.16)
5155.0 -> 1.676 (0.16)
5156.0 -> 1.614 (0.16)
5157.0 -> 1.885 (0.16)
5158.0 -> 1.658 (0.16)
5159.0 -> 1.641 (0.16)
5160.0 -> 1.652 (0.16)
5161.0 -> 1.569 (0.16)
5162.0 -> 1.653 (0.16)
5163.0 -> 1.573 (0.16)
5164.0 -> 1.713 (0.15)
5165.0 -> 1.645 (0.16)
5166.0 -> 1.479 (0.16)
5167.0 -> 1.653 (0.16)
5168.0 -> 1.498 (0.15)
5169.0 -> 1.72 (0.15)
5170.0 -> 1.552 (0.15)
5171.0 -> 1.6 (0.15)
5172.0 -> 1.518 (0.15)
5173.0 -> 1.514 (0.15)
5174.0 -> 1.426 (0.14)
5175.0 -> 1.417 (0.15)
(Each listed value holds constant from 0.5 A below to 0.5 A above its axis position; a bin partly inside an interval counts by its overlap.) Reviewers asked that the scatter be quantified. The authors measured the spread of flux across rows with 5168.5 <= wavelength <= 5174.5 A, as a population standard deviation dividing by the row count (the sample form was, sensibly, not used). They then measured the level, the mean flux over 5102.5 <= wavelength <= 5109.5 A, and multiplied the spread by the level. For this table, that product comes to 0.13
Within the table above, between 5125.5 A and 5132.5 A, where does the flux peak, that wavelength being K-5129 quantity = 5131.0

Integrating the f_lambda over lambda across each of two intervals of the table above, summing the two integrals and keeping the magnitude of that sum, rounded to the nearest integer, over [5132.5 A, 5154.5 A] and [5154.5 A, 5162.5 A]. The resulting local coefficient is 47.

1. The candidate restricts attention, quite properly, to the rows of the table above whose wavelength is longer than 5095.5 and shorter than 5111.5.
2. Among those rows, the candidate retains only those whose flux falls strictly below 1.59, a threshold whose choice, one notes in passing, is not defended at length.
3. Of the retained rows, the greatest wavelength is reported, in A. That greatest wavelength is 5109.0 A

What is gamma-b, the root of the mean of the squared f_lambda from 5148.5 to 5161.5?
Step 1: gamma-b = 1.62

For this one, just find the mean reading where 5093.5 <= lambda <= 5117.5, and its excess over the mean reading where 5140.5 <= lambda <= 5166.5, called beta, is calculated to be -0.11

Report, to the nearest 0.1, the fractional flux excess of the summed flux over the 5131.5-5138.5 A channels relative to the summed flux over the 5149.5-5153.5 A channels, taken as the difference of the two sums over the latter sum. 0.5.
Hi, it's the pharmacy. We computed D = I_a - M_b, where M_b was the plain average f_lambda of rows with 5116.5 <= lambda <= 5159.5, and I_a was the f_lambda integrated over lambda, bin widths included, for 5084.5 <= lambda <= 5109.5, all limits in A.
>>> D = 36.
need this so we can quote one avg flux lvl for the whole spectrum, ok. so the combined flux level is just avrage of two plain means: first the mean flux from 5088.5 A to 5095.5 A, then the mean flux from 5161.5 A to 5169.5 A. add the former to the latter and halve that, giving 1.576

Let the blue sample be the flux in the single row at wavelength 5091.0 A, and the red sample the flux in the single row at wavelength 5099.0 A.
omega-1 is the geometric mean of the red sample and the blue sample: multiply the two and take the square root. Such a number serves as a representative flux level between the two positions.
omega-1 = 1.76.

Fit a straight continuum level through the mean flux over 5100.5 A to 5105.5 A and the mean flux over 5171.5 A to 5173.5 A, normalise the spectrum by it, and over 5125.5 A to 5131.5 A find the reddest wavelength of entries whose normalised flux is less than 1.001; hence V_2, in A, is 5130.0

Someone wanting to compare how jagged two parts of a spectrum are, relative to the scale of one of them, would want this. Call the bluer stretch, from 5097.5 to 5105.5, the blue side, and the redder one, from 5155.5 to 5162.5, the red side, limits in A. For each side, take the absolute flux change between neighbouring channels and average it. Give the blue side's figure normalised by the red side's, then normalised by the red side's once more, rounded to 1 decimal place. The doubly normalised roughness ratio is 12.5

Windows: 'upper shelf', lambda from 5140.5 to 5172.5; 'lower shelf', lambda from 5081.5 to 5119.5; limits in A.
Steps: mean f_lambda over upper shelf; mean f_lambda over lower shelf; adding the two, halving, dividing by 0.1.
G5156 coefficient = 15.7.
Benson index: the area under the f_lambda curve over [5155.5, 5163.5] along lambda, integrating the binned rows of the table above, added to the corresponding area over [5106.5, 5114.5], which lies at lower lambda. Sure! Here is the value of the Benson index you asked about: 25.2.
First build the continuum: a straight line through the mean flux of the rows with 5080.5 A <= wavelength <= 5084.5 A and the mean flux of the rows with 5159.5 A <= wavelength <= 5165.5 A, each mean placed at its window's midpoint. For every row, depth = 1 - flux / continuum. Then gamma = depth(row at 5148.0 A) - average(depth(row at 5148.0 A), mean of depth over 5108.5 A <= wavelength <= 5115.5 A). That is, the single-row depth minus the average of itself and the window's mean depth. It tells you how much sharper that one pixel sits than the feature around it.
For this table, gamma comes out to -0.025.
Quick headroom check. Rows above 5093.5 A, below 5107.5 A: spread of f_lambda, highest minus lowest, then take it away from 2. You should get 1.45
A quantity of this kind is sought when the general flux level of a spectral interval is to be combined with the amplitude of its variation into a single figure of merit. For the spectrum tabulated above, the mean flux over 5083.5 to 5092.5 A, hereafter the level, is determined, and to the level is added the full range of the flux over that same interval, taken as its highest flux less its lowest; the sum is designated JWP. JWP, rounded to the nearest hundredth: 1.84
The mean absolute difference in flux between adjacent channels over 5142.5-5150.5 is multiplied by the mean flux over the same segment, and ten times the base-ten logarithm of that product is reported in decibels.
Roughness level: -6.0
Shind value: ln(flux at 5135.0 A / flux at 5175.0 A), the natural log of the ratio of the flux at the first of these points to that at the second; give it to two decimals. -0.13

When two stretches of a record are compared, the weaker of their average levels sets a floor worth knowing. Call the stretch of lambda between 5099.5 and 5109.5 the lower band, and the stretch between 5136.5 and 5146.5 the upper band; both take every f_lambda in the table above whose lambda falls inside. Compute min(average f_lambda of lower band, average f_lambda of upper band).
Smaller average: 1.49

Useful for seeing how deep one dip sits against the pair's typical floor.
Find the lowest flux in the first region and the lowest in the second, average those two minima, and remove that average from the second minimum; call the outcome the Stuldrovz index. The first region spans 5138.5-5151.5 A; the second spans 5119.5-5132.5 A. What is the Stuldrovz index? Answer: -0.04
